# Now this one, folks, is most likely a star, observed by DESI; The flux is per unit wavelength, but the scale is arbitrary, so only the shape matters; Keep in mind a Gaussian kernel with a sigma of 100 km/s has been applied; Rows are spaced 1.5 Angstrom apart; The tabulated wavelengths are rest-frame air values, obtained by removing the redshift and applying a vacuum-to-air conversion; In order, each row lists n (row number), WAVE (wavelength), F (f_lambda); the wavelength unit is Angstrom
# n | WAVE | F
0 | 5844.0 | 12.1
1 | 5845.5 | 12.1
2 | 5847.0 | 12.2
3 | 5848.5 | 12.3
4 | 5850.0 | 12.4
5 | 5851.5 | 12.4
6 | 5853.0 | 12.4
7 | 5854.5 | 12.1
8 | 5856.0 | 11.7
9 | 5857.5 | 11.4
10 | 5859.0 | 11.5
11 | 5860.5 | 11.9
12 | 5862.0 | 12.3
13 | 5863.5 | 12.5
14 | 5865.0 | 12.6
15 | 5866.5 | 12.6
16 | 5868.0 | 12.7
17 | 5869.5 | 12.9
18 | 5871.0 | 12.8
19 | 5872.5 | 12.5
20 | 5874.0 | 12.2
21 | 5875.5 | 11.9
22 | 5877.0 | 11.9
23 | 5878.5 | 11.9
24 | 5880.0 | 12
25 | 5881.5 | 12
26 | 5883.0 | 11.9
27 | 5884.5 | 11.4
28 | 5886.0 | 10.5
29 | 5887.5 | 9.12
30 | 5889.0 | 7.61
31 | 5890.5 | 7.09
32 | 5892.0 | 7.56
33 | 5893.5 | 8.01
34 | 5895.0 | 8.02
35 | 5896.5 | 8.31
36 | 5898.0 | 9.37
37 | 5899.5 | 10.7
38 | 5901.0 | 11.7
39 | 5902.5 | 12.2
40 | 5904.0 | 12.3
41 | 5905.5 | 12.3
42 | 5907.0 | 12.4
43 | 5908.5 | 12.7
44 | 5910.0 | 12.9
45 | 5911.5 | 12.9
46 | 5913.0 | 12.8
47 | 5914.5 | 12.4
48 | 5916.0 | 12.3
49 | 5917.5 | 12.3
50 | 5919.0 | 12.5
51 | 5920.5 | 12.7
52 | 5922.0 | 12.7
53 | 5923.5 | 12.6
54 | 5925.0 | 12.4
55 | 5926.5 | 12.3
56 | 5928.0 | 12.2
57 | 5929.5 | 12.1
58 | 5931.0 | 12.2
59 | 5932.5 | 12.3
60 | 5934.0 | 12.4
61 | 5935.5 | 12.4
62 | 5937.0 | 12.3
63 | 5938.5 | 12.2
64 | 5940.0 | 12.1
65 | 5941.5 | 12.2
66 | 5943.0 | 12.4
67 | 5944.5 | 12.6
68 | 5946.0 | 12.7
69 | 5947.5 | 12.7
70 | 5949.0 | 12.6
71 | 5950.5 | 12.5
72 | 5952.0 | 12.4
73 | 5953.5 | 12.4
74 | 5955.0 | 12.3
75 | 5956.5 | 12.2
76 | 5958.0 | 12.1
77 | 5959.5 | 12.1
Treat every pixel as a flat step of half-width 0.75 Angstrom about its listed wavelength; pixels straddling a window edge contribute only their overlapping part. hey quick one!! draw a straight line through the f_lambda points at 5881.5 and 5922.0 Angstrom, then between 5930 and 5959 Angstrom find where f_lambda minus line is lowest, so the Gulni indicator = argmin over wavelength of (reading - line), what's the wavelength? 5958.0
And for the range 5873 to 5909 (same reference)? 5890.5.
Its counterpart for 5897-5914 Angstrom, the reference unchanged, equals 5898.0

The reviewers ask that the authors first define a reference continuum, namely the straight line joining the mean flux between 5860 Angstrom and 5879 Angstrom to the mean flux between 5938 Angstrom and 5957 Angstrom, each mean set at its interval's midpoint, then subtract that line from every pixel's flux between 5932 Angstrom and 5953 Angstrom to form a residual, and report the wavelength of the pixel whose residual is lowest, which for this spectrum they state 5940.0 Angstrom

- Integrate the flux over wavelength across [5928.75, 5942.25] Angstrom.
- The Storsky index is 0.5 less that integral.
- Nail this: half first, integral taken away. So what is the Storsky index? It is -165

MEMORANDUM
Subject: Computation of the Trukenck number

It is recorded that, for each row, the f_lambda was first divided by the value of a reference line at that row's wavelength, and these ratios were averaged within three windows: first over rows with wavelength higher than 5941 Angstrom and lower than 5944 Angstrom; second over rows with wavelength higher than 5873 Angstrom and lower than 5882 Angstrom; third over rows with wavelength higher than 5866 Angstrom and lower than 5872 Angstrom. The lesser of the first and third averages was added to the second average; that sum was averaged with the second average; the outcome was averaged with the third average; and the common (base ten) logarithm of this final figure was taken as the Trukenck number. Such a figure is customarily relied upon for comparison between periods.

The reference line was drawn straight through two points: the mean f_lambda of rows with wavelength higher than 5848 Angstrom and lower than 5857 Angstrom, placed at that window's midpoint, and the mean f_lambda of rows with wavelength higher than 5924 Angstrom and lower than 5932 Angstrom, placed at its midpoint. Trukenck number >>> 0.10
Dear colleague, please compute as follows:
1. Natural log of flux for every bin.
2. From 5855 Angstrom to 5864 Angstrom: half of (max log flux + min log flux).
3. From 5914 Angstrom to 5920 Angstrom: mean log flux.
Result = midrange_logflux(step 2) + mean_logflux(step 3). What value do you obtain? 5.00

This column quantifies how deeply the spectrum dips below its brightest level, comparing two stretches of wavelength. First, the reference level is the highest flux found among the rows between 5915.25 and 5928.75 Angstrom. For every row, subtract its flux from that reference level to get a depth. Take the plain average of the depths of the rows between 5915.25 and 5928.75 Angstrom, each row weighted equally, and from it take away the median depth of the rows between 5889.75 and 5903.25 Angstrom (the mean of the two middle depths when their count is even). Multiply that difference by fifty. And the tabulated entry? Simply -207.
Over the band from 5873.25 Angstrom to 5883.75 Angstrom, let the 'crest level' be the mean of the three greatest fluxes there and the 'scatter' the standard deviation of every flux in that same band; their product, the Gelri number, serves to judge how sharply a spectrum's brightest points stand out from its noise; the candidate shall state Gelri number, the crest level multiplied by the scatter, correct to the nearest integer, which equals 1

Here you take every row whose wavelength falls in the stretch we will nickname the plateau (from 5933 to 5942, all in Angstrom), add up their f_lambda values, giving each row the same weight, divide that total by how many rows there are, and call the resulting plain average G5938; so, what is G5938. 12.27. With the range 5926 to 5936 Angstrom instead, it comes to 12.27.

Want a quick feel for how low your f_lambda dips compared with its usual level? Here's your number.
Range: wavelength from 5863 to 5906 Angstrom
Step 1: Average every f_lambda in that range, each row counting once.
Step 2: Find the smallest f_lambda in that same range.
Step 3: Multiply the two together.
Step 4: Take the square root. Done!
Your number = 8.8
